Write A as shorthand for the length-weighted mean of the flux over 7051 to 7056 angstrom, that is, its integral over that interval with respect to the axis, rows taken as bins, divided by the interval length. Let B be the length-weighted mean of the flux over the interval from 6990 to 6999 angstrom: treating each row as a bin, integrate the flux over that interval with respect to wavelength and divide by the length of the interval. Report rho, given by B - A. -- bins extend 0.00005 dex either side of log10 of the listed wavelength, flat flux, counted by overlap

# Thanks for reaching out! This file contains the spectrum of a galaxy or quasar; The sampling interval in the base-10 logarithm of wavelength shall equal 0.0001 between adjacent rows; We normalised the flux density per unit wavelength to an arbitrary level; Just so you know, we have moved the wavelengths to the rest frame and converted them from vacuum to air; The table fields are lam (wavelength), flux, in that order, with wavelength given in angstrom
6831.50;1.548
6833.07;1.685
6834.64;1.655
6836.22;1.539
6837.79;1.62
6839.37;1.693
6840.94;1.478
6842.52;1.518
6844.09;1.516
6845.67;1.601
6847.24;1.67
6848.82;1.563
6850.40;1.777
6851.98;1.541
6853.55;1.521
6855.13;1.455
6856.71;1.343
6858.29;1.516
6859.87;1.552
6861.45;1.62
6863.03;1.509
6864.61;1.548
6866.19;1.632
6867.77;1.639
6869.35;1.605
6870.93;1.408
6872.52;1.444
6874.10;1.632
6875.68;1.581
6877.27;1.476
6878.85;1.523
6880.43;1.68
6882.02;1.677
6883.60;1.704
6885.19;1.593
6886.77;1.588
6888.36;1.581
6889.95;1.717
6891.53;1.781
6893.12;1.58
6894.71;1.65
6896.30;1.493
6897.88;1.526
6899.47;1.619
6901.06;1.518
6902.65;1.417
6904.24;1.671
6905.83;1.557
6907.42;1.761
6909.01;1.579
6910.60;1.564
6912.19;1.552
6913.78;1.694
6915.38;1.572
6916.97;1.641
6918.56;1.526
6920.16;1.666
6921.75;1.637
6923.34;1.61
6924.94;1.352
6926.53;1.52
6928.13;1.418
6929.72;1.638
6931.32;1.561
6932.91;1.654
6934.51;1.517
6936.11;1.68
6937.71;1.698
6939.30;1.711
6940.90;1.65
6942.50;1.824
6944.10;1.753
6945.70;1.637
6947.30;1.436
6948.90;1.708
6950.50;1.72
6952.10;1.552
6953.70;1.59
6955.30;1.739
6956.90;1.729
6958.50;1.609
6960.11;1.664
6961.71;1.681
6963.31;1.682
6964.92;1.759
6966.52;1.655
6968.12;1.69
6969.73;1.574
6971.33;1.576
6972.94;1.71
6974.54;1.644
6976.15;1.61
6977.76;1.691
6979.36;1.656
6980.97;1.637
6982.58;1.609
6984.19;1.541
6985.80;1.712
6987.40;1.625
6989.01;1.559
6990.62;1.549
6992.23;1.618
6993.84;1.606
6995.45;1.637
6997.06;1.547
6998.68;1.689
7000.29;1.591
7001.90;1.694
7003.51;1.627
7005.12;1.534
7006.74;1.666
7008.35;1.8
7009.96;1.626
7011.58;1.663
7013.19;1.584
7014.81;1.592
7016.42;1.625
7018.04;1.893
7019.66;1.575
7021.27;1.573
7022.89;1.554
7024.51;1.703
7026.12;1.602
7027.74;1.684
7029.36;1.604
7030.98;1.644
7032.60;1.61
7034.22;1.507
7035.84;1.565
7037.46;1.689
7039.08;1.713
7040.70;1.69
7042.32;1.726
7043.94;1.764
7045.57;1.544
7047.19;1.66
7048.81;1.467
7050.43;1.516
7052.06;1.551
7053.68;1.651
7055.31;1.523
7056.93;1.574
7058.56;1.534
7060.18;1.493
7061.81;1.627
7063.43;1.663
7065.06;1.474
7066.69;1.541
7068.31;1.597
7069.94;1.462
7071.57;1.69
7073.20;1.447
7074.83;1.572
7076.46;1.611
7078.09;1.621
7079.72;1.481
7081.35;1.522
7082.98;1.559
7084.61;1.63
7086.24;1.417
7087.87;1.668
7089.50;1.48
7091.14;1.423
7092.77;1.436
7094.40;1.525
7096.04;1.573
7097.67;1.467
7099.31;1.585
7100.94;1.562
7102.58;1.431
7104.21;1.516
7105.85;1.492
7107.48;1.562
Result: 0.03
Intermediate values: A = 1.57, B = 1.60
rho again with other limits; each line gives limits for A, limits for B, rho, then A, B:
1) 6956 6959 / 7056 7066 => -0.12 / 1.68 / 1.56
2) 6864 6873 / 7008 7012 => 0.14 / 1.55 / 1.69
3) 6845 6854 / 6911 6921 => -0.01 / 1.62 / 1.61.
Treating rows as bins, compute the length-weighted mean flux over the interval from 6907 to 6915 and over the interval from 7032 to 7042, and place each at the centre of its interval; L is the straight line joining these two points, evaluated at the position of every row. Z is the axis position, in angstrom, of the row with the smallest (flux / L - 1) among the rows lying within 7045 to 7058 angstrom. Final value 7048.81 angstrom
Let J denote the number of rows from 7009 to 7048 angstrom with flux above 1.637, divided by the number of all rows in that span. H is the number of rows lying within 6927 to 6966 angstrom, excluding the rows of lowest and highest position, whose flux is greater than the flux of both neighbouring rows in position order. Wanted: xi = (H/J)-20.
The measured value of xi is -7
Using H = 6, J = 0.46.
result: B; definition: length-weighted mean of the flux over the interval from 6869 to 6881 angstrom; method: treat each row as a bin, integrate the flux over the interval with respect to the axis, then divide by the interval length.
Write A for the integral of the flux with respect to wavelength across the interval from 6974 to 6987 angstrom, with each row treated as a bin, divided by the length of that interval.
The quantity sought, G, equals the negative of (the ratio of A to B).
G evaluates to -1.06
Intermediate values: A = 1.64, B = 1.539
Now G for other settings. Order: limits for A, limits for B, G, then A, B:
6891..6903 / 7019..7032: -0.97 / 1.57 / 1.618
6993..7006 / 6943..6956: -0.98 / 1.62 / 1.645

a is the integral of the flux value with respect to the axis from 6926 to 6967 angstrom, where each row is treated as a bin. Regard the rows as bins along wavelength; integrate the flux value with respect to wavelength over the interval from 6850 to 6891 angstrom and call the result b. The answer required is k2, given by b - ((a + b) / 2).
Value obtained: -1.5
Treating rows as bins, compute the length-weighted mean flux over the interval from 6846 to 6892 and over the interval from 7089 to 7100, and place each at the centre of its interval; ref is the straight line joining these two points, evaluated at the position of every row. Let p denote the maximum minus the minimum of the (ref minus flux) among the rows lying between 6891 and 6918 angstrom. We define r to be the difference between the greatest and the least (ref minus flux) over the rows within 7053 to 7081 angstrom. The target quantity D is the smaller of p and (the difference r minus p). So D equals -0.12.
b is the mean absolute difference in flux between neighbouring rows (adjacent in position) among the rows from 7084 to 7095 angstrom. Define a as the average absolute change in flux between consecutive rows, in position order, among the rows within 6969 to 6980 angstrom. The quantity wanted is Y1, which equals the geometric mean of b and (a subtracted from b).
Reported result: 0.10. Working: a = 0.059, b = 0.14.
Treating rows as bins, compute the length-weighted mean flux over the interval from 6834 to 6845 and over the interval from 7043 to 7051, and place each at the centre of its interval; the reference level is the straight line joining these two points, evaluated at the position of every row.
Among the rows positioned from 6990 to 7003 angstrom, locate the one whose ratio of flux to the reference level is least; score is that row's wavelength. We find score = 6997.06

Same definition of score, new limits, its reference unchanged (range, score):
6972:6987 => 6984.19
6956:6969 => 6958.50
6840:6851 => 6840.94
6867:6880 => 6870.93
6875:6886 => 6877.27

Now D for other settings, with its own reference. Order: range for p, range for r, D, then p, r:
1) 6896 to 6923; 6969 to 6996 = -0.17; 0.35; 0.17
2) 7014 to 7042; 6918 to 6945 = 0.10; 0.38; 0.48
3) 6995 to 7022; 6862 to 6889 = -0.06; 0.36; 0.30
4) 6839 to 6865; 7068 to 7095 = -0.16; 0.43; 0.27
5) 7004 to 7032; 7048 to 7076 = -0.12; 0.36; 0.24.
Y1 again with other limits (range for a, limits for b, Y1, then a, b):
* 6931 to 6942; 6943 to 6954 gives 0.08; 0.081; 0.13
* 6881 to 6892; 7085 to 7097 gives 0.07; 0.058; 0.11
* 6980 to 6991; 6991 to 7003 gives 0.02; 0.072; 0.08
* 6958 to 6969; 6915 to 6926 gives 0.08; 0.048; 0.11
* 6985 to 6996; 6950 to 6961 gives 0.06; 0.046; 0.09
